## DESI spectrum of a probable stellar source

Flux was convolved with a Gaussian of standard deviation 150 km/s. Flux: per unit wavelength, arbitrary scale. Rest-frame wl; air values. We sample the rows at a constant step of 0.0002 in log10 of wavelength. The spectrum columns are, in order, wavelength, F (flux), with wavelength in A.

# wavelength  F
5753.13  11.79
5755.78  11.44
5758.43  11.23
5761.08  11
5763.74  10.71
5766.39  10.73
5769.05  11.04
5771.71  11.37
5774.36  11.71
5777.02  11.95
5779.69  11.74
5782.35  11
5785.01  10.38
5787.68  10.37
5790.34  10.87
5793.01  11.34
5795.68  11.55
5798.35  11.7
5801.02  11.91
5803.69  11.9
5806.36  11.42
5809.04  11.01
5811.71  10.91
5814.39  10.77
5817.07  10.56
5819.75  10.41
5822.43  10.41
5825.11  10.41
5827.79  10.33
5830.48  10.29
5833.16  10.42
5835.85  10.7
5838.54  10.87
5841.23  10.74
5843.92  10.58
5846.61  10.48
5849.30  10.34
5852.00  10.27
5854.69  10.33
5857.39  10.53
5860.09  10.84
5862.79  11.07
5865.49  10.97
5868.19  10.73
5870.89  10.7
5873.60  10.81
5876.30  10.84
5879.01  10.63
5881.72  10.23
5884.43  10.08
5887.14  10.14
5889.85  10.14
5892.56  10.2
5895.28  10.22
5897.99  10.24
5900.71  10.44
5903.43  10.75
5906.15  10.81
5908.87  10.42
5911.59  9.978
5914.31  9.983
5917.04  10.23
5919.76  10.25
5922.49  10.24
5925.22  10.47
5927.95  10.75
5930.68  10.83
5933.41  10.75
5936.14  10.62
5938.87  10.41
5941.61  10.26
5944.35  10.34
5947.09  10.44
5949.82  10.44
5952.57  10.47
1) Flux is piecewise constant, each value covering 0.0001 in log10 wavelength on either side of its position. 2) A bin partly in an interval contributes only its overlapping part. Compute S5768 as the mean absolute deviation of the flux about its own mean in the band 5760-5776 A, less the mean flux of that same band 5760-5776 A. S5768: -10.8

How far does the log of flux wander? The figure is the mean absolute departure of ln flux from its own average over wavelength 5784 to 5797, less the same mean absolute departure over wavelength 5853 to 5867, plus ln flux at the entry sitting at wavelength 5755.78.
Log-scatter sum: 2.45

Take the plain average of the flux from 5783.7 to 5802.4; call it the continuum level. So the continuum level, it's 11.2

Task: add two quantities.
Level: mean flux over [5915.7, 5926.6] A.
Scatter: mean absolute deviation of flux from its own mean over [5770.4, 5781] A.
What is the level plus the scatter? 10.5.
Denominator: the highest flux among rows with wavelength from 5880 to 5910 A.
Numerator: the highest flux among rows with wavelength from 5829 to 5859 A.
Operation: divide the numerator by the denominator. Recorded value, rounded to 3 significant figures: 1.01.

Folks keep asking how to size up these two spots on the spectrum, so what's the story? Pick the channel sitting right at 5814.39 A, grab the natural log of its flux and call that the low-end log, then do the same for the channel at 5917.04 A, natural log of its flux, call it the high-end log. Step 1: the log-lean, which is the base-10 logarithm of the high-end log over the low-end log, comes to -0.010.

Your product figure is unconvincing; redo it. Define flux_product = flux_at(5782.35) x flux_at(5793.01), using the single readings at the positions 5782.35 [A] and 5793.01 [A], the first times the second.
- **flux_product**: 125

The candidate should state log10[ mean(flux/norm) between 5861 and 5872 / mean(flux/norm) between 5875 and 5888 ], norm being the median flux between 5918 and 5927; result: 0.020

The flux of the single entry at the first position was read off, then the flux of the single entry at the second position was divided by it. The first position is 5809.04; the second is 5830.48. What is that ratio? 0.93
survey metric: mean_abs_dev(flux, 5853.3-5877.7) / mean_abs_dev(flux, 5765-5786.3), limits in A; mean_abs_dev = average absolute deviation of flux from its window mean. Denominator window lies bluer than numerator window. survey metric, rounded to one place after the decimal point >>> 0.4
